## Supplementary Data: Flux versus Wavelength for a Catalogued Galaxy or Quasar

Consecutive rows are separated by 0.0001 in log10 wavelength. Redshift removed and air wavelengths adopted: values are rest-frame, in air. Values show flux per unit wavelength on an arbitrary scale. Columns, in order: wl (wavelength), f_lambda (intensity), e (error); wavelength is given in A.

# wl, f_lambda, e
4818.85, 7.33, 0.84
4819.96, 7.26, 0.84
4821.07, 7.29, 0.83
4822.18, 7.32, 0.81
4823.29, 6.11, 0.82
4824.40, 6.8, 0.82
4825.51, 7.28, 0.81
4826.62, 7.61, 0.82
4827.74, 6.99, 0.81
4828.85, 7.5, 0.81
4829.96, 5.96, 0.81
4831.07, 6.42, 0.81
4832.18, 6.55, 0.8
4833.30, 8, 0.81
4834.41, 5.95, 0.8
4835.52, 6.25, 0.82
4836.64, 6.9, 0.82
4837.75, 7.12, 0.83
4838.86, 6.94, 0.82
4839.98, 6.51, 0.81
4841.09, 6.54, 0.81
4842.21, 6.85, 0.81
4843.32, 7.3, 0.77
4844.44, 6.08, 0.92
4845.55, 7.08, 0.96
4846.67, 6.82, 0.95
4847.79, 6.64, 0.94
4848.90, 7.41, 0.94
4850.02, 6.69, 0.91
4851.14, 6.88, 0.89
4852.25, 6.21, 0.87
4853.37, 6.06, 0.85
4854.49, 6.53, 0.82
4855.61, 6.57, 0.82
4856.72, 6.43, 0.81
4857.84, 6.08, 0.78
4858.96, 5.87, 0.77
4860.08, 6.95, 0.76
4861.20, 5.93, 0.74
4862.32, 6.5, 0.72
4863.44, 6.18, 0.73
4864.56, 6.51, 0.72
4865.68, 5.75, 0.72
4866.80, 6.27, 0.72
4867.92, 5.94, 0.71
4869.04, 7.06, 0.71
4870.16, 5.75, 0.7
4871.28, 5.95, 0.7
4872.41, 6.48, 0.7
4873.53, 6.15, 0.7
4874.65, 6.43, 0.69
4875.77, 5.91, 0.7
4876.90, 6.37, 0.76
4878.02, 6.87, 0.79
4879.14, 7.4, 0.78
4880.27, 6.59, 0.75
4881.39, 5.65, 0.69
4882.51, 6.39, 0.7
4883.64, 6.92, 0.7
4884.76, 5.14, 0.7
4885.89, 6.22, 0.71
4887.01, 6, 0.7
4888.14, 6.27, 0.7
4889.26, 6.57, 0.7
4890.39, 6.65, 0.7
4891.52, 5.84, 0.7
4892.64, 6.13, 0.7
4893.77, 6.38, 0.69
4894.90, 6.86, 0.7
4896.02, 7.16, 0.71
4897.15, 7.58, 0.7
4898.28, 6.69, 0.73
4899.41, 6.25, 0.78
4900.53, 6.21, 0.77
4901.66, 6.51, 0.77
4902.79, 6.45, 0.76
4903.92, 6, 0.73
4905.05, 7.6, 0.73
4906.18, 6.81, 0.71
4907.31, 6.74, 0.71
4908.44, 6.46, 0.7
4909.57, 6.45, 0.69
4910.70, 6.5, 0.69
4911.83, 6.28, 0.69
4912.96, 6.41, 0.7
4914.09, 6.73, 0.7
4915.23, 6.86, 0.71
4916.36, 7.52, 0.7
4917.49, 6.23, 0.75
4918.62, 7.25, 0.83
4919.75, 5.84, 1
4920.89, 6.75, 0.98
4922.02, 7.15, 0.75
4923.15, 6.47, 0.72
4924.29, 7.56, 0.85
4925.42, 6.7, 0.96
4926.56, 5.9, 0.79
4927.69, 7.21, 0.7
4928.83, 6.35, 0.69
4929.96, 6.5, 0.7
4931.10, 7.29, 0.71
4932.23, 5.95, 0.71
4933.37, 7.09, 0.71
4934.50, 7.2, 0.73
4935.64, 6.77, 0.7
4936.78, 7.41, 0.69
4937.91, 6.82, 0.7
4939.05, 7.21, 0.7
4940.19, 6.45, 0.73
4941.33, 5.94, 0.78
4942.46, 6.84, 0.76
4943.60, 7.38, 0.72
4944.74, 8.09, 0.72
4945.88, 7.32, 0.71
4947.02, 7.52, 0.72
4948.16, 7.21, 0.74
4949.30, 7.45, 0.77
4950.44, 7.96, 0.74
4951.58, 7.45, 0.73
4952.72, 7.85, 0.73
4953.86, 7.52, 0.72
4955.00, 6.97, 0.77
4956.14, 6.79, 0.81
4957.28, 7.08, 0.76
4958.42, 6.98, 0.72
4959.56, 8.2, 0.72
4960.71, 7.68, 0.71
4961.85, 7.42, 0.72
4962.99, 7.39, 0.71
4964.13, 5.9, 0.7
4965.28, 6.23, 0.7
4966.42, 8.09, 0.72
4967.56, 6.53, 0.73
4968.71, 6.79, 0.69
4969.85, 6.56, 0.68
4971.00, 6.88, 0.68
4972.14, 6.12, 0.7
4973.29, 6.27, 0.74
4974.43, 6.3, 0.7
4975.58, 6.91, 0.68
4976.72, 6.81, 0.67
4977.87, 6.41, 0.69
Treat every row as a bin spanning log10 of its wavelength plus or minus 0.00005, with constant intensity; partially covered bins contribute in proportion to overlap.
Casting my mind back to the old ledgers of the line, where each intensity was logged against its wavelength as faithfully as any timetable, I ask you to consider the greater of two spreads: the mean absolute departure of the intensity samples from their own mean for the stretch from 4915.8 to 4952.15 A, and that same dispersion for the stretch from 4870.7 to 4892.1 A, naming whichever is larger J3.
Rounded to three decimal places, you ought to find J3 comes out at 0.497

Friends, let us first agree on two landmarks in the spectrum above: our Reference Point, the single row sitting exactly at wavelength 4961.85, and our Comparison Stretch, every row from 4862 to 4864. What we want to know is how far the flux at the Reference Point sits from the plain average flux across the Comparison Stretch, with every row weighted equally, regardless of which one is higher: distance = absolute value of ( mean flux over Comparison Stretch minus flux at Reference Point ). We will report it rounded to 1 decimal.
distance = 1.1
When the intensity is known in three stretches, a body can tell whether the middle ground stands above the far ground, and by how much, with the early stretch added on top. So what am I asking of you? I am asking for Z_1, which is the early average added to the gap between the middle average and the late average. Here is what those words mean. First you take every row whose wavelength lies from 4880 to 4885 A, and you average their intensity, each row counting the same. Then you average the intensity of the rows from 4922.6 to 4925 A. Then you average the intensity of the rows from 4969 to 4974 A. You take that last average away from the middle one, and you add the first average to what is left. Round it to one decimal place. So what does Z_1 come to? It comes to 6.7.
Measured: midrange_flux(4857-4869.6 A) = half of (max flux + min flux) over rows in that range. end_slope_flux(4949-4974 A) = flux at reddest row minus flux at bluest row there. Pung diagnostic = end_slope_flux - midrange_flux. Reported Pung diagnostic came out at -7.6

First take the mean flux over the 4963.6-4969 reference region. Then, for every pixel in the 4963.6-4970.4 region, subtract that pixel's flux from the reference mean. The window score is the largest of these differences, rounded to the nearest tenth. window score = 0.8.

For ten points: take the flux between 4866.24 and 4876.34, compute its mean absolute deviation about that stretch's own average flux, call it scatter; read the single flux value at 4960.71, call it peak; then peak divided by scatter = 25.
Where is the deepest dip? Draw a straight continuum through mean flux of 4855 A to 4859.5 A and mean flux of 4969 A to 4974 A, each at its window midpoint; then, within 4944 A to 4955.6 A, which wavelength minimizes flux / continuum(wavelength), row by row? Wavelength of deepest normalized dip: 4955.00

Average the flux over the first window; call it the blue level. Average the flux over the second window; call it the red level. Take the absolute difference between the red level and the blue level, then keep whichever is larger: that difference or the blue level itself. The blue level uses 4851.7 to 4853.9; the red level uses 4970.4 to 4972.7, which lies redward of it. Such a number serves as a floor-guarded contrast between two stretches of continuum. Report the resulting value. 6.13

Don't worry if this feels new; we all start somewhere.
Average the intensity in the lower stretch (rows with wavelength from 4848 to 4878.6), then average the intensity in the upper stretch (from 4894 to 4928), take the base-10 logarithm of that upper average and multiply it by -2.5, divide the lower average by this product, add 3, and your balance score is -0.08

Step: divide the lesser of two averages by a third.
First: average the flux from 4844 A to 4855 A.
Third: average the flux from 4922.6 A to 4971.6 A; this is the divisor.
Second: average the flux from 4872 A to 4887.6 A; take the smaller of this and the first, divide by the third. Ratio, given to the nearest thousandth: 0.898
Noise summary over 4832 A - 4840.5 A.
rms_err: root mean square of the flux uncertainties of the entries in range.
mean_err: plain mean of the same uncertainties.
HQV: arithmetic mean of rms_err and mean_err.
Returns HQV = 0.814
